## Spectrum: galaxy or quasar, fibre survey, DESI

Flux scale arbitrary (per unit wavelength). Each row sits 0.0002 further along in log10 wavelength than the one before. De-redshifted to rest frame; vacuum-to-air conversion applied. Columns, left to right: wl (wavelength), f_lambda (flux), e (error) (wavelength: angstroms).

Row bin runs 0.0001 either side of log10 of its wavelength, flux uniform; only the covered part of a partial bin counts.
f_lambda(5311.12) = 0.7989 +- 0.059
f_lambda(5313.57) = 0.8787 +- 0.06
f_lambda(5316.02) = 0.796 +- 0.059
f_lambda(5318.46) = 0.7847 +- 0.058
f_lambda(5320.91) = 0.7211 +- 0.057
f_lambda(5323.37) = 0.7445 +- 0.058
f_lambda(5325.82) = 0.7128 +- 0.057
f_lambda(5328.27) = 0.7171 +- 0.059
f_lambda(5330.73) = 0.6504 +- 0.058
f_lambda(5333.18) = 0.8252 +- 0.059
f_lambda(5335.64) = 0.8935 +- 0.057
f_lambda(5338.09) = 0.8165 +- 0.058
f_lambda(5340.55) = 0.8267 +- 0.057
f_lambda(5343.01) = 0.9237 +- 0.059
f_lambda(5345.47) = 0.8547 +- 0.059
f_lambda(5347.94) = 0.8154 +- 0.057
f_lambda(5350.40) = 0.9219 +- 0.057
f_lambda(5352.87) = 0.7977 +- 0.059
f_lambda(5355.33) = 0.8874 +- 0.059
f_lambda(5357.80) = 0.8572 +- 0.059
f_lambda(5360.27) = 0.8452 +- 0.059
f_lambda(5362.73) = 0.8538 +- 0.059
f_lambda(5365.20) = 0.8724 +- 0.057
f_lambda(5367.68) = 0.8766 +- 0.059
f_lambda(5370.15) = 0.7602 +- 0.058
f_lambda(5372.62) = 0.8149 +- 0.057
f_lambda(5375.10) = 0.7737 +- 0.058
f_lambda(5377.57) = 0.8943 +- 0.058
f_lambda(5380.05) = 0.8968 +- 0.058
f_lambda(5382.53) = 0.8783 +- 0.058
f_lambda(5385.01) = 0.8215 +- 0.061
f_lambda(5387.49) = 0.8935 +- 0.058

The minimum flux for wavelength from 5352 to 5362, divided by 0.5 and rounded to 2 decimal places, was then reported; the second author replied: 1.60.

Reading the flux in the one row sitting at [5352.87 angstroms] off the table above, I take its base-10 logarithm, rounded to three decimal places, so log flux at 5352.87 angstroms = -0.098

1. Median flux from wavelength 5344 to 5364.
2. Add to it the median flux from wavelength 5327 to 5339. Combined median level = 1.67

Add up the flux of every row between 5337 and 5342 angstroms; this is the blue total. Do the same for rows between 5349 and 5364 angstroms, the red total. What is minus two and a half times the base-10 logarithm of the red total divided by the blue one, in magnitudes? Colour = -1.2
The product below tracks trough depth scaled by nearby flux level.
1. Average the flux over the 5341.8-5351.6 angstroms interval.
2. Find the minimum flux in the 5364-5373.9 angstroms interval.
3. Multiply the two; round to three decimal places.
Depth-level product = 0.668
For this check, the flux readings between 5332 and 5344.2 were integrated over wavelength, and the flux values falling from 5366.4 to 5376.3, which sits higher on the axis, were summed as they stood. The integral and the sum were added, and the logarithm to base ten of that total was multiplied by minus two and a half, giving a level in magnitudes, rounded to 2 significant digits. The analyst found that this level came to -2.8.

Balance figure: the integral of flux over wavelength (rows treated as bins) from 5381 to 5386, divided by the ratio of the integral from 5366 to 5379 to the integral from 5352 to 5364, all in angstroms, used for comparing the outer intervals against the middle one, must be 4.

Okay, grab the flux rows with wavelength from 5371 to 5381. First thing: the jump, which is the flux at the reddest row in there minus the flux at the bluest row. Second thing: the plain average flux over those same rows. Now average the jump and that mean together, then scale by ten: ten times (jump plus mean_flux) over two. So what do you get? 4.6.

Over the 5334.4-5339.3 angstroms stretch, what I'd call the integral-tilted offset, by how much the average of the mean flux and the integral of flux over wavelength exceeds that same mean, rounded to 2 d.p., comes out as 1.67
